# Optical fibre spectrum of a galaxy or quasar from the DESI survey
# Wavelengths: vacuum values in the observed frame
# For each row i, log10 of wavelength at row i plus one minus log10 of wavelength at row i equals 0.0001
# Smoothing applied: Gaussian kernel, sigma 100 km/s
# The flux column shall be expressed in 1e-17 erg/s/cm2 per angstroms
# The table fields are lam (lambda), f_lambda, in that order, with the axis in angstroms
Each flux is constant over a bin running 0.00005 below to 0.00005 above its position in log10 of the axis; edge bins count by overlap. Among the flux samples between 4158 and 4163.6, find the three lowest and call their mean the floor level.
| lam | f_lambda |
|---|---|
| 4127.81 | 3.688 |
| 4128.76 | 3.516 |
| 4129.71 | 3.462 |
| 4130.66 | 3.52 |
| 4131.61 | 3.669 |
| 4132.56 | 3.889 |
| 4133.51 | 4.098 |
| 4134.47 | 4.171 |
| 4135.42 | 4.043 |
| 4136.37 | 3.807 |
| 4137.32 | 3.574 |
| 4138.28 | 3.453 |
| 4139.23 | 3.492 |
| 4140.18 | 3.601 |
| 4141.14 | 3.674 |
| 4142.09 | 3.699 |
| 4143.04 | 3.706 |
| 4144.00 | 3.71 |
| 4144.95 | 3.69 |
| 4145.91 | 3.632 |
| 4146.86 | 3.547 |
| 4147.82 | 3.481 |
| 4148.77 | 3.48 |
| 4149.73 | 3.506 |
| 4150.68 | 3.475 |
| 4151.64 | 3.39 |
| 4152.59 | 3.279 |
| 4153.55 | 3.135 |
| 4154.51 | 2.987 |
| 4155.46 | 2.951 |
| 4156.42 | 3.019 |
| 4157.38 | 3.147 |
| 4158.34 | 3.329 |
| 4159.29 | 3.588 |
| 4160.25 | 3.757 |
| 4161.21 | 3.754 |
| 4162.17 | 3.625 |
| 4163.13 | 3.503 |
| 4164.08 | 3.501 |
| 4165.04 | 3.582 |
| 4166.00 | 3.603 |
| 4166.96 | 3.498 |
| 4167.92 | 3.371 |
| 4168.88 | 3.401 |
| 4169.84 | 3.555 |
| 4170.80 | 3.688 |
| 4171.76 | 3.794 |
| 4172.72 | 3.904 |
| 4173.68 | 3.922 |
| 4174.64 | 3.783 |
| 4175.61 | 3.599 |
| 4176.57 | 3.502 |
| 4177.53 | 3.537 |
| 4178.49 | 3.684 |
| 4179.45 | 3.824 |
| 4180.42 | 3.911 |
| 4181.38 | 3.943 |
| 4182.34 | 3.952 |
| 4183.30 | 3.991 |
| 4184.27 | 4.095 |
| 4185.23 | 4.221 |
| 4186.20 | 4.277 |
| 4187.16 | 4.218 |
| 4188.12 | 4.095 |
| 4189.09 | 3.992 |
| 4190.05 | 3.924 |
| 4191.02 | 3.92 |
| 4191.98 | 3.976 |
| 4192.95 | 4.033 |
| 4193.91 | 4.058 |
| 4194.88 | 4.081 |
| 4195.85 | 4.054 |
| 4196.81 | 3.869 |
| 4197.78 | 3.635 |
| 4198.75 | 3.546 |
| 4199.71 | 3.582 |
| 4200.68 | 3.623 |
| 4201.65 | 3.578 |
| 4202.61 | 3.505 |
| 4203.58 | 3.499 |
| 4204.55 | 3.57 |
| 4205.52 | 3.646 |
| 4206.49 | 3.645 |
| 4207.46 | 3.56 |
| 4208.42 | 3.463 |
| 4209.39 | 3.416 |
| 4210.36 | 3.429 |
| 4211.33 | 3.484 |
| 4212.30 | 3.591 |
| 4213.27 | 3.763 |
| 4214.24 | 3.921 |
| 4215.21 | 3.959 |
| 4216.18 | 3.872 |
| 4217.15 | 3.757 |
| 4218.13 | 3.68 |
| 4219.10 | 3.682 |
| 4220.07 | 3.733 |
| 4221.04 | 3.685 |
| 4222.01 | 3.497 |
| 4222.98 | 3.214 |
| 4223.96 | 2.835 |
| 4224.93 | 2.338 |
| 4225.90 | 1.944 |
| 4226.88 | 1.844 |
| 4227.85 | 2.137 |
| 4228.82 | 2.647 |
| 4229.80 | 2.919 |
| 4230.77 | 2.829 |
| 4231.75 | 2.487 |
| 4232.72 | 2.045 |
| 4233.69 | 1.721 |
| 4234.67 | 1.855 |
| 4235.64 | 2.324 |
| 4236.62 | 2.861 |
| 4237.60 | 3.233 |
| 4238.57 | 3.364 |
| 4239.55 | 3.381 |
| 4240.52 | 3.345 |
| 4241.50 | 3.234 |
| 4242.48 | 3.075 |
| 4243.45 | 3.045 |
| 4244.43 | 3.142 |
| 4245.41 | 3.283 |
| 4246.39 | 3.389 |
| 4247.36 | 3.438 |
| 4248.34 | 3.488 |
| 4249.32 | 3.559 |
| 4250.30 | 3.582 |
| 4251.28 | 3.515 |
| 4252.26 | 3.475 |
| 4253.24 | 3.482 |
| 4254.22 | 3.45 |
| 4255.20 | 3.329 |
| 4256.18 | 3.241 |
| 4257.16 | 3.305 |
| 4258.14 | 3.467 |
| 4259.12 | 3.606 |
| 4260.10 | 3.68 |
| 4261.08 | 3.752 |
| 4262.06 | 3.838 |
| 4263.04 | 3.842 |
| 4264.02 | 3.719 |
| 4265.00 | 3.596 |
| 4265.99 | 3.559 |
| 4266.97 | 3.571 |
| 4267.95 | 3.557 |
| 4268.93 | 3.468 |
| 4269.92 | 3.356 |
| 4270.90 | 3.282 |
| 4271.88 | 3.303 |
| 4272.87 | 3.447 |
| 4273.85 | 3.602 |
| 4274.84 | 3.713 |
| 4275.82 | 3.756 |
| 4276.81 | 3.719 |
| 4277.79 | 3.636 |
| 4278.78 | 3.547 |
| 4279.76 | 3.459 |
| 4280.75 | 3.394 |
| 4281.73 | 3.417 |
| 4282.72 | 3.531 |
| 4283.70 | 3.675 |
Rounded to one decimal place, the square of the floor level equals 12.1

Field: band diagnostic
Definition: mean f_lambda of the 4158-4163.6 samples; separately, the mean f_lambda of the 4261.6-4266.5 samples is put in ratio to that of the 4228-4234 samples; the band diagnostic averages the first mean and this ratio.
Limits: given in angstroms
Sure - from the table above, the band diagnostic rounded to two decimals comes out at 2.56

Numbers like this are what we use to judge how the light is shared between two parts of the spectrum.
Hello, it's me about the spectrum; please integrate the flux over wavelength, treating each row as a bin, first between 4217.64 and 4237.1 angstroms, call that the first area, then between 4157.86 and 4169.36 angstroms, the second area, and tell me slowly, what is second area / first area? 0.77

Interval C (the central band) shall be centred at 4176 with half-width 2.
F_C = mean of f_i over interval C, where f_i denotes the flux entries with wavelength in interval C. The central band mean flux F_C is 3.61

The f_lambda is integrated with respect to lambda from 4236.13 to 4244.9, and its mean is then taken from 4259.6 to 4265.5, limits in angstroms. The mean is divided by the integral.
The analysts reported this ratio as 0.13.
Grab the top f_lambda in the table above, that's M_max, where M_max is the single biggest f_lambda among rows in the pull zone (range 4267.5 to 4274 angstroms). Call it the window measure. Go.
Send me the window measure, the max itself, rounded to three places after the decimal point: 3.602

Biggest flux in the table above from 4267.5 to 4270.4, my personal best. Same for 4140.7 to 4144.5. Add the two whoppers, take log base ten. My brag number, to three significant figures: 0.861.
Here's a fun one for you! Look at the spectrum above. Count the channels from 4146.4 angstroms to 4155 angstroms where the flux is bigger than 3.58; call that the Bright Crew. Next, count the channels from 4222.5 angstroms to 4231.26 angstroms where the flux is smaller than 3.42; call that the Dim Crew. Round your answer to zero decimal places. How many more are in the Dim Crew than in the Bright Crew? 9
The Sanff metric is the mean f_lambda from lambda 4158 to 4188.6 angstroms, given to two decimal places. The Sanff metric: 3.75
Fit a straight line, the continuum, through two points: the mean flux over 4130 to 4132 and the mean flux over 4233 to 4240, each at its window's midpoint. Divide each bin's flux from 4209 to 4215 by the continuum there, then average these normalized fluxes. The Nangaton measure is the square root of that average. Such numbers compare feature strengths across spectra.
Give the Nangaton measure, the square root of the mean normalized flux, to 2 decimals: 1.12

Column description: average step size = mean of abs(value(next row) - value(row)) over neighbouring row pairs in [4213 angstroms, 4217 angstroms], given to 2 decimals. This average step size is 0.09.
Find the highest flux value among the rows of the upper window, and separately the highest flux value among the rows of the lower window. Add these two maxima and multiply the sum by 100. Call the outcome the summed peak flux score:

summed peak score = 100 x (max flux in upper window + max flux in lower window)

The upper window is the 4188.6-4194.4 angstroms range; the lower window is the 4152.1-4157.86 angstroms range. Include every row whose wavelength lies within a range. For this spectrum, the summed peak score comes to 734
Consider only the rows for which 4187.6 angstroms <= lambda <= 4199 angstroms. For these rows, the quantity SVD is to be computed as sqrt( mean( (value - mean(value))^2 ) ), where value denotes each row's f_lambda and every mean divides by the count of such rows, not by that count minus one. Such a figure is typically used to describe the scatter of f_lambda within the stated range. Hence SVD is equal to 0.17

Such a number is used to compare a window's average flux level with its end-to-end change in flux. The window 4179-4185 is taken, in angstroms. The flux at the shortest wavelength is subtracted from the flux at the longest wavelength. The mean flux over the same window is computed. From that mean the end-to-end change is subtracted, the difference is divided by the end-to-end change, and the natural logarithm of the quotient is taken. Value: 2.6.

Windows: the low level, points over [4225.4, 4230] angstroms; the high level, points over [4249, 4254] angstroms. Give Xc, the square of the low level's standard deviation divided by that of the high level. 98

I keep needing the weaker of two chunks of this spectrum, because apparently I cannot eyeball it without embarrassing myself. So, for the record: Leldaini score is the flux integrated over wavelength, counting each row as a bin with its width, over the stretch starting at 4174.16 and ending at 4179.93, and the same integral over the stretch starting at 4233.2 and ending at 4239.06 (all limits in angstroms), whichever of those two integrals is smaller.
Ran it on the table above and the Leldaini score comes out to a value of 15.0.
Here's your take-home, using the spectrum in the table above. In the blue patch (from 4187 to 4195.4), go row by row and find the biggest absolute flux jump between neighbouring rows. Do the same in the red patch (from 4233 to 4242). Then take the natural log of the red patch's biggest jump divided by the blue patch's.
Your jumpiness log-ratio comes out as 1.5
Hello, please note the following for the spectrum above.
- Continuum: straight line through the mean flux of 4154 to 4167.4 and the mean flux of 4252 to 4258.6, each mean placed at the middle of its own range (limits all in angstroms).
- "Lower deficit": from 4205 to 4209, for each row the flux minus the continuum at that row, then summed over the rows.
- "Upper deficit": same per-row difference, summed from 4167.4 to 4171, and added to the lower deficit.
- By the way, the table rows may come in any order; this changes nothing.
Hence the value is 1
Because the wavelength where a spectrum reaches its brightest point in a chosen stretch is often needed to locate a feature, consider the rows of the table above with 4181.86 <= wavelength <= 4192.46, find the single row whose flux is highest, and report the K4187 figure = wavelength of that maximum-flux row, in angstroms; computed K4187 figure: 4186.20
